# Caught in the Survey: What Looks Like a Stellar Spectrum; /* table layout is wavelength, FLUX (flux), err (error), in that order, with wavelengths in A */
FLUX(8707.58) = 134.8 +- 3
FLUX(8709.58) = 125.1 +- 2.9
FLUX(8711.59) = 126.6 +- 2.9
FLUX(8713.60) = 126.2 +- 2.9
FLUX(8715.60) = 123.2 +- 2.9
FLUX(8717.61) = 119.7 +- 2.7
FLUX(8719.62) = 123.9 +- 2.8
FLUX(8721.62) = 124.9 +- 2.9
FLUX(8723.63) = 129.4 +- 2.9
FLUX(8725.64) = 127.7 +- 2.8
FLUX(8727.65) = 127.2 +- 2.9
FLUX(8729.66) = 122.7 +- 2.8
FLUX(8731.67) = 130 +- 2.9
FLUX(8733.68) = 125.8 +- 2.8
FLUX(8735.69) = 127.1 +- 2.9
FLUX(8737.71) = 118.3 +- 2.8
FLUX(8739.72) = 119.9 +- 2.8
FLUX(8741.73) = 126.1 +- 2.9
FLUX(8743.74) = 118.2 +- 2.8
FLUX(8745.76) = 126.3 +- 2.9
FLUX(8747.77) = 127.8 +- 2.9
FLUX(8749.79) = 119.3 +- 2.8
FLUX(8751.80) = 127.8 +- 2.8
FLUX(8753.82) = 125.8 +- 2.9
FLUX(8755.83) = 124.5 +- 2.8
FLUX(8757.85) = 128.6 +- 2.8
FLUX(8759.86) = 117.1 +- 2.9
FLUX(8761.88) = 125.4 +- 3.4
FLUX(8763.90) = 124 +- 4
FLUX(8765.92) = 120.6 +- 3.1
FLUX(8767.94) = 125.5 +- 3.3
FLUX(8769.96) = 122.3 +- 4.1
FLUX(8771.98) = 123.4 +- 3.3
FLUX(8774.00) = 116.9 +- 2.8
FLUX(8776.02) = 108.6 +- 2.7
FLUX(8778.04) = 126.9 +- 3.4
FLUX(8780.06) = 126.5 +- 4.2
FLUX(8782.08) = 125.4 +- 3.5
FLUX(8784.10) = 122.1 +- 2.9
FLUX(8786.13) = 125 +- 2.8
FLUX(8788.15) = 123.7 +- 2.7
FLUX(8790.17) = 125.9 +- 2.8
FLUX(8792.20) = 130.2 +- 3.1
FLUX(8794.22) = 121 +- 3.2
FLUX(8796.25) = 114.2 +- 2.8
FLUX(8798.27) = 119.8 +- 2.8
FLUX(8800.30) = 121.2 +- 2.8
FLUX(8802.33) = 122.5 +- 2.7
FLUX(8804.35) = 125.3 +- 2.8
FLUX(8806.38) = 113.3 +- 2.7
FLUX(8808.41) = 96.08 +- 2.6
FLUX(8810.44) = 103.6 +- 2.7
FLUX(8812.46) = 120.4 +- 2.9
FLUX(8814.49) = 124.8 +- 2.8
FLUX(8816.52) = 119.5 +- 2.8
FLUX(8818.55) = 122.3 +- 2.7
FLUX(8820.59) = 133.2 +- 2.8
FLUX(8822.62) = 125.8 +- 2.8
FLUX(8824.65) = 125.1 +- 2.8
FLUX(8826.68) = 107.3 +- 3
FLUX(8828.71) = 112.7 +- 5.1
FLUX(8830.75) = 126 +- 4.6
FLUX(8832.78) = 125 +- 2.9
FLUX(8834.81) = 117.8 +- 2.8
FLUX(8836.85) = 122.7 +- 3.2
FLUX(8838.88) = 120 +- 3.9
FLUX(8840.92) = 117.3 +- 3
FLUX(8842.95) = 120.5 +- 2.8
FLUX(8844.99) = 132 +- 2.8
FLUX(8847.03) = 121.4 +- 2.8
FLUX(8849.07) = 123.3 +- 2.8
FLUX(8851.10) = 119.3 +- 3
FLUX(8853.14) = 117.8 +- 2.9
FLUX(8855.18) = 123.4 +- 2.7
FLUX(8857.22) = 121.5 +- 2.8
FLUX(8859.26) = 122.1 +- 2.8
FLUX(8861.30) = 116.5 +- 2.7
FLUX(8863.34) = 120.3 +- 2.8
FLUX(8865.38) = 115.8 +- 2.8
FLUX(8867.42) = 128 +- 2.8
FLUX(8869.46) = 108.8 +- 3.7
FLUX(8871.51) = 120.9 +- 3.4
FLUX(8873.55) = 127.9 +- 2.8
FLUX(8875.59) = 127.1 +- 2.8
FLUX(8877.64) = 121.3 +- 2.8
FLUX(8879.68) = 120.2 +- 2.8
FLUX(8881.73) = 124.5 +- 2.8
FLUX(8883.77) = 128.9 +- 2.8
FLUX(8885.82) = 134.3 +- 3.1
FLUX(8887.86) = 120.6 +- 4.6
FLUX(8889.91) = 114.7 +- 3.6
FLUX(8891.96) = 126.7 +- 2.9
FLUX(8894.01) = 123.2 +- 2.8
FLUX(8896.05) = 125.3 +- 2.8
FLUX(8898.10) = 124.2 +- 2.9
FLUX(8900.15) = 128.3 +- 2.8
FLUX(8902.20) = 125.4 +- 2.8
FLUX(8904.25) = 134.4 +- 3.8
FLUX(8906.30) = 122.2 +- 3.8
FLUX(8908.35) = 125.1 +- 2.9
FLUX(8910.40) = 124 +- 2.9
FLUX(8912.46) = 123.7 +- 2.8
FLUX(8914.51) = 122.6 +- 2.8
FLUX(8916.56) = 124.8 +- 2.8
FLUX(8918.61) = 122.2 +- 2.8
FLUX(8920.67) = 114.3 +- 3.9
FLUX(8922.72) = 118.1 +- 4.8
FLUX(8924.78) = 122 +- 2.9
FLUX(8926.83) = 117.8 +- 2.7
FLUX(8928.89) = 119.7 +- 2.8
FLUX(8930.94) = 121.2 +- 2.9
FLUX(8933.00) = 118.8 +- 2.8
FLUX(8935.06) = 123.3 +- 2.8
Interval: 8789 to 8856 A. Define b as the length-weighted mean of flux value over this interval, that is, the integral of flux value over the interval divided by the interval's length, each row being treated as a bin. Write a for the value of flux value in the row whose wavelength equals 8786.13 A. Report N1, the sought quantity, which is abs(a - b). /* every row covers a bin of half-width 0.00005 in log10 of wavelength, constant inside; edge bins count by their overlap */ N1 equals 4.7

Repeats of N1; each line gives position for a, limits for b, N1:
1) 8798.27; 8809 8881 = 1.0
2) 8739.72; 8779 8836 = 0.7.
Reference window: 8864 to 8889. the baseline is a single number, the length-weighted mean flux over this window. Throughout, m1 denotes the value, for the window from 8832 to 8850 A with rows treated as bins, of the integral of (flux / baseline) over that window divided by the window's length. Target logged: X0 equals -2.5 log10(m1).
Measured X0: 0.009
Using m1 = 0.99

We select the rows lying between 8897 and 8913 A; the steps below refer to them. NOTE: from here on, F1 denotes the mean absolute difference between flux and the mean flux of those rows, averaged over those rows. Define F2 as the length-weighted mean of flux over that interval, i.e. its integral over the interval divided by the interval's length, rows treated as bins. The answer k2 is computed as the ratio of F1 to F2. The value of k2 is 0.022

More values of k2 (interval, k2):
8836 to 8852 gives 0.024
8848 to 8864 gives 0.017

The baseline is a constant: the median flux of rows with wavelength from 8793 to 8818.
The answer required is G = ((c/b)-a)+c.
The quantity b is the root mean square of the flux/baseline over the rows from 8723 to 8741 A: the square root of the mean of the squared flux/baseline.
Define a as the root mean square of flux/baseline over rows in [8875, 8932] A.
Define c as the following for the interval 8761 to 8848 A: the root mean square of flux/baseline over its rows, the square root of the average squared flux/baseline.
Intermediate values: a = 1.03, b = 1.04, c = 1.01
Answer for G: 0.95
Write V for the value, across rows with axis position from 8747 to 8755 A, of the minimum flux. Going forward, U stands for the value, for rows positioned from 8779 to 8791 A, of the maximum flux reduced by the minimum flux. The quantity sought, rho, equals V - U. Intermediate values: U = 4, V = 119.3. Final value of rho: 115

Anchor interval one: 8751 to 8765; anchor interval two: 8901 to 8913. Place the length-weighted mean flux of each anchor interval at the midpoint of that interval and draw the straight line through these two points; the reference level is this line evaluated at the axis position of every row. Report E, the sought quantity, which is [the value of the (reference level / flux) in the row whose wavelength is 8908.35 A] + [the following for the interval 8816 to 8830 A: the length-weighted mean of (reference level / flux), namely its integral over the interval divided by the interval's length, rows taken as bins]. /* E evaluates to 2.05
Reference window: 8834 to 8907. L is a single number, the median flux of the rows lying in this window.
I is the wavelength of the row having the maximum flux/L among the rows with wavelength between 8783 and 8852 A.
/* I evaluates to 8820.59 A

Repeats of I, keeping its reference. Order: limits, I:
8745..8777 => 8757.85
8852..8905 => 8904.25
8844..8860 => 8844.99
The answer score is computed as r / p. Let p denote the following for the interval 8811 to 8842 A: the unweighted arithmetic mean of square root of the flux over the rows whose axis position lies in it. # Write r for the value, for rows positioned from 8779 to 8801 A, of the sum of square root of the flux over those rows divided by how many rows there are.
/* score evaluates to 1.01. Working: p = 11.0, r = 11.1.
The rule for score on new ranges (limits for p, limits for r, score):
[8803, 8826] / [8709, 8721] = 1.02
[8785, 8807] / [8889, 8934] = 1.00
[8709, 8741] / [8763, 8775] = 0.99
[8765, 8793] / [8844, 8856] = 1.00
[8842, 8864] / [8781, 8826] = 1.00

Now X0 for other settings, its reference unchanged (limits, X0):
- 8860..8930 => 0.003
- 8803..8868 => 0.028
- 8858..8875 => 0.025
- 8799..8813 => 0.078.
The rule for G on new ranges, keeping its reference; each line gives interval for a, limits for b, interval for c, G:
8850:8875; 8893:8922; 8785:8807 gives 1.00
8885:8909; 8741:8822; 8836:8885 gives 0.97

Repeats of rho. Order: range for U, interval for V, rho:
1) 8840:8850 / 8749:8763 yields 102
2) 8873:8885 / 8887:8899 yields 106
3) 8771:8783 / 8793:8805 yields 96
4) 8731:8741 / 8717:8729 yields 108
